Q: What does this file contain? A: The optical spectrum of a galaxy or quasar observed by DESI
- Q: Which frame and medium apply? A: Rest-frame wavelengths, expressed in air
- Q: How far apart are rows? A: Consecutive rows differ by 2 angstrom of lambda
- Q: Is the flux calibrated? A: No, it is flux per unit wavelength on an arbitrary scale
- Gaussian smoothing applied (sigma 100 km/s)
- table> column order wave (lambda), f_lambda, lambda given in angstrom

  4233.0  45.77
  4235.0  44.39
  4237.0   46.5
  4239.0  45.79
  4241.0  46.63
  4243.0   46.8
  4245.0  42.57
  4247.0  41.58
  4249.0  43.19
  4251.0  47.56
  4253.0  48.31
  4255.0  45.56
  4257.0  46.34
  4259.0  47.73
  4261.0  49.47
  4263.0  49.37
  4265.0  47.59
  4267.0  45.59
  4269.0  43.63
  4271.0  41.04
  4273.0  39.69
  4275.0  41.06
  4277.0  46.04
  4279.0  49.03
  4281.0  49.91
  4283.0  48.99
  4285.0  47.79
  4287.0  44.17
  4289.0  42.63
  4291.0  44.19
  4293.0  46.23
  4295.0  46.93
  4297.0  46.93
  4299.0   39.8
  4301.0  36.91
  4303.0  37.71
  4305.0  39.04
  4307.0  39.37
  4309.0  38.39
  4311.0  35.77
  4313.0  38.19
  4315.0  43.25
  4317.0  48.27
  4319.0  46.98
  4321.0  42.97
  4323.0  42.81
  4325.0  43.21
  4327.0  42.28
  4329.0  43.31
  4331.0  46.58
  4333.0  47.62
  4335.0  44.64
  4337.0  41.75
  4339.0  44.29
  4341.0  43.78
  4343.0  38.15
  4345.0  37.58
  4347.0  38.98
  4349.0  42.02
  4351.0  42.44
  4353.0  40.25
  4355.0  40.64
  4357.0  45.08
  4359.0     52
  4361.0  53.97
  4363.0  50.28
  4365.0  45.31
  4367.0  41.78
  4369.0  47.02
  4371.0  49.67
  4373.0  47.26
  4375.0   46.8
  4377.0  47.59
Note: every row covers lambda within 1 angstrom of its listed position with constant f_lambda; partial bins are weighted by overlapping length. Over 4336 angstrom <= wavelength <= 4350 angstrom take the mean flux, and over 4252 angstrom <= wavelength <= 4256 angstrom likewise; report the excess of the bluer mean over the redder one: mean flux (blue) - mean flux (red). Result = 6.0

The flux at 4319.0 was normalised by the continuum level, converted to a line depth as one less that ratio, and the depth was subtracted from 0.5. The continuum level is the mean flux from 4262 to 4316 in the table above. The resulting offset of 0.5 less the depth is 0.58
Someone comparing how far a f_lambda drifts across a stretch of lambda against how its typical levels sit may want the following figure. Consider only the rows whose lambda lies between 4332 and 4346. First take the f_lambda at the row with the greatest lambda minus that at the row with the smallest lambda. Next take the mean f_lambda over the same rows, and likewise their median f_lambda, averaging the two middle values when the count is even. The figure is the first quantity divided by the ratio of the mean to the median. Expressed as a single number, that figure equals -10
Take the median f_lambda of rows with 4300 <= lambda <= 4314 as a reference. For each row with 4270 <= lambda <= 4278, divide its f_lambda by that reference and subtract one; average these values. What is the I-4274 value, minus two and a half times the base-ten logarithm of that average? 2.5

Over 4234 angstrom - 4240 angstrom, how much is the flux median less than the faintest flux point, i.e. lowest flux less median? -1.4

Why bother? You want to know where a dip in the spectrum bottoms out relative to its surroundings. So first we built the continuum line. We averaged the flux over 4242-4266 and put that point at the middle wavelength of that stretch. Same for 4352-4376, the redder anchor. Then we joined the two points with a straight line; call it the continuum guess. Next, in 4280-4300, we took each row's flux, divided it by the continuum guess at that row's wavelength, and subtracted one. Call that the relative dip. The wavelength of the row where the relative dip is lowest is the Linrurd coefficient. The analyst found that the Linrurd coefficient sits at 4299.0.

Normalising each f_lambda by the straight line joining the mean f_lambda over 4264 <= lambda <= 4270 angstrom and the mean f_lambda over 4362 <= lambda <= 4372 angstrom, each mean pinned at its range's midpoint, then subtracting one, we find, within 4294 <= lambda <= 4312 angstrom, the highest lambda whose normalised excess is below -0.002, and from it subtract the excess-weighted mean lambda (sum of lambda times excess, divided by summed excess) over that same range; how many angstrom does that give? 5.4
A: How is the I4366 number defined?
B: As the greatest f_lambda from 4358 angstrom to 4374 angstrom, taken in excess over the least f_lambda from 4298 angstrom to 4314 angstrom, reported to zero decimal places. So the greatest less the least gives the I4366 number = 18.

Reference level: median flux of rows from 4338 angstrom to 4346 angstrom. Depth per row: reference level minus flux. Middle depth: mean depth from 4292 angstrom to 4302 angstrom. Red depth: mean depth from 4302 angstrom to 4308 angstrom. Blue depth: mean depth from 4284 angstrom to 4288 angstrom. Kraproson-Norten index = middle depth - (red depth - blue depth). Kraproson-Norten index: -10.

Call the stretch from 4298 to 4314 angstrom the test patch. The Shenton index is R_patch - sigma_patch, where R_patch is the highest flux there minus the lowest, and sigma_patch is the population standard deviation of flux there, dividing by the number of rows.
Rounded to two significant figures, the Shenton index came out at 2.8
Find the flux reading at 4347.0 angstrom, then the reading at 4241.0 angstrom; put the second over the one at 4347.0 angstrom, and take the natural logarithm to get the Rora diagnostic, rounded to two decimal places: 0.18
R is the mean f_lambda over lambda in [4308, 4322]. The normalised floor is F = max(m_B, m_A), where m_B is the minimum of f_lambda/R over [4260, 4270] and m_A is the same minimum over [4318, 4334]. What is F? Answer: 1.04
